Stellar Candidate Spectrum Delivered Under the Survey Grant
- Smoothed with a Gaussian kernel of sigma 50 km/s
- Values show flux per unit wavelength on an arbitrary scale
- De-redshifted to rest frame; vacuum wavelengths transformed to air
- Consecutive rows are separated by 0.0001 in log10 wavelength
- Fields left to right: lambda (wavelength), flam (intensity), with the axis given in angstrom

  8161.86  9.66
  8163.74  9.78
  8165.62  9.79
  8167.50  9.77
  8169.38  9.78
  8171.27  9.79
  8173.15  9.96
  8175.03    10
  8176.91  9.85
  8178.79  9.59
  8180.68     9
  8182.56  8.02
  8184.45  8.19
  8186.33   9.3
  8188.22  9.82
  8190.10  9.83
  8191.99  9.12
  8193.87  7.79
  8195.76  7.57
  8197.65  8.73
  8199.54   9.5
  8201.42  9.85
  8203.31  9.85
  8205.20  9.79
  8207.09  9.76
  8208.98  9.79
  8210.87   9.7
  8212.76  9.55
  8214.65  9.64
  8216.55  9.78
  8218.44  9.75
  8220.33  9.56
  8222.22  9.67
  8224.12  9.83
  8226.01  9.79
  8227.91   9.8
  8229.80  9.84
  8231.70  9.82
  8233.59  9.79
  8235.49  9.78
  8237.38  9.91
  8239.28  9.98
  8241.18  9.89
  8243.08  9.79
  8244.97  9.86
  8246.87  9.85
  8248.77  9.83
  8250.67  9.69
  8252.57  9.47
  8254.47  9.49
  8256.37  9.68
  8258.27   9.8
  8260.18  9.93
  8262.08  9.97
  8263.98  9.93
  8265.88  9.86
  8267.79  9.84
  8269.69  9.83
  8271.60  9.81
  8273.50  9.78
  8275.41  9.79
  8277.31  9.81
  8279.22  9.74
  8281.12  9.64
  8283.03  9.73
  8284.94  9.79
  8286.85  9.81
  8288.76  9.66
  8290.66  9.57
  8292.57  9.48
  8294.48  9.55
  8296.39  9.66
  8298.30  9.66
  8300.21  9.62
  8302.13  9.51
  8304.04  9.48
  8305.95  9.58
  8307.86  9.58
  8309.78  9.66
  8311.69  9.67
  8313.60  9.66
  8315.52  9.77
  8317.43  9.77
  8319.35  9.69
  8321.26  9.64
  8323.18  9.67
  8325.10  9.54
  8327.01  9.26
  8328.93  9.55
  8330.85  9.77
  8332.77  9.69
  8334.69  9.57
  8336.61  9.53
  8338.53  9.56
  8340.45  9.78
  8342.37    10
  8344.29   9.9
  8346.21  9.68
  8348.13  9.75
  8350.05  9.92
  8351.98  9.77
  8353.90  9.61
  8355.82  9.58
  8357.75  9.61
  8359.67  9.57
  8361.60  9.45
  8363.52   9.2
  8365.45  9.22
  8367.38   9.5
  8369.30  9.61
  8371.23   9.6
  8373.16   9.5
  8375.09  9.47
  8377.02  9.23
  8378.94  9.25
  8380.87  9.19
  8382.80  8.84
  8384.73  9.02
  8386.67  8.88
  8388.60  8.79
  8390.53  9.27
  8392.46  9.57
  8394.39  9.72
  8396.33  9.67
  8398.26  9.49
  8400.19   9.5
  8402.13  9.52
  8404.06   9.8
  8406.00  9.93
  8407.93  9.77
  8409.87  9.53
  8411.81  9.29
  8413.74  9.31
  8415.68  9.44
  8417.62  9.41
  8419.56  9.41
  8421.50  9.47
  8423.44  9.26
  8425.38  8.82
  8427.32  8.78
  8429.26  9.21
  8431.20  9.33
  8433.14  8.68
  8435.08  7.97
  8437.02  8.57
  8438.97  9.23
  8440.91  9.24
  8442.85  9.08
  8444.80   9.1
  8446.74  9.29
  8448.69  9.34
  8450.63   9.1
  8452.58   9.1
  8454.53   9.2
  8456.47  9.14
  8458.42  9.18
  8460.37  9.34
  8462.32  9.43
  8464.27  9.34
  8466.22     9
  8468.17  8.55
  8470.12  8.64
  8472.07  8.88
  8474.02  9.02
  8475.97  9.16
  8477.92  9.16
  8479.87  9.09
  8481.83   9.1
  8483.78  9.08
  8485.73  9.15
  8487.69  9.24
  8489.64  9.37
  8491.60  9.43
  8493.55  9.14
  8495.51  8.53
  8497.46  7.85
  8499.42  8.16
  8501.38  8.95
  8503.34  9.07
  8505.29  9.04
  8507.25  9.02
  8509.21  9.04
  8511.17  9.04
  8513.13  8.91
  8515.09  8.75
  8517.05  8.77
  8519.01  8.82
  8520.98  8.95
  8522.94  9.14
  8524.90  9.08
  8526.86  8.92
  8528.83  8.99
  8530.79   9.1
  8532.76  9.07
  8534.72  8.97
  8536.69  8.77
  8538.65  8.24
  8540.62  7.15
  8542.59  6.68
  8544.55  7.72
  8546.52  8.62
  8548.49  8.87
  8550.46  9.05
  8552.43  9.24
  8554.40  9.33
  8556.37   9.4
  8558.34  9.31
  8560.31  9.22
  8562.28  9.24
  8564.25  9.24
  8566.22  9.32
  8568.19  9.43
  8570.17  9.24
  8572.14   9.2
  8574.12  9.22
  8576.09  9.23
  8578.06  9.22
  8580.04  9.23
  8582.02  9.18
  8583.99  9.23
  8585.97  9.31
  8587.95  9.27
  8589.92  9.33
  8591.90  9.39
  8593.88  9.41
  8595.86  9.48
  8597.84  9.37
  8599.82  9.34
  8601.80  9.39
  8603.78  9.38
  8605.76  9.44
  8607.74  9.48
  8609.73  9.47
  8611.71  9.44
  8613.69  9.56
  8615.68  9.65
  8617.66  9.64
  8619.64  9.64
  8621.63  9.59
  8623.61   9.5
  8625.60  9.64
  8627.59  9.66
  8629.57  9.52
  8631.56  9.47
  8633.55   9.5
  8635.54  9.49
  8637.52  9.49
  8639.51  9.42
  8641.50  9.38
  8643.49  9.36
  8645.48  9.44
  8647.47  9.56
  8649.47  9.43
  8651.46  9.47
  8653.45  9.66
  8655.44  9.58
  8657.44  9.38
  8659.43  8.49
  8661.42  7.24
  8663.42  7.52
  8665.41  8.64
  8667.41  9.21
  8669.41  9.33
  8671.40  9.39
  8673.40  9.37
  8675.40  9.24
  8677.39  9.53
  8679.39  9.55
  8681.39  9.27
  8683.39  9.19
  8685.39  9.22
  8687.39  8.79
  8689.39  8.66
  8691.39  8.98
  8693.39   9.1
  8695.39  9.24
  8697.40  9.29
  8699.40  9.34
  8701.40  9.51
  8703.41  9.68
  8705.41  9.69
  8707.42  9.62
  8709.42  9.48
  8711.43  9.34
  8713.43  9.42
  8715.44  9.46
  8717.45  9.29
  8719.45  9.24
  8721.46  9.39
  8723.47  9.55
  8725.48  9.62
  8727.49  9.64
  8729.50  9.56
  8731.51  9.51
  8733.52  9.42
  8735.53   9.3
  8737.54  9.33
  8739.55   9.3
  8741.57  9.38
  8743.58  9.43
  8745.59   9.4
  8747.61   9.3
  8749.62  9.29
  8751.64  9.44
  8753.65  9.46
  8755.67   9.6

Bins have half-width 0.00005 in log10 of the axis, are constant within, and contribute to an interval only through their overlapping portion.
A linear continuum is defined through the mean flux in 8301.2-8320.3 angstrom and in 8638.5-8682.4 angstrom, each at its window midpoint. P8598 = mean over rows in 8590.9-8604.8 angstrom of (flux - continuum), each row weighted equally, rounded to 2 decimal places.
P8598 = 0.15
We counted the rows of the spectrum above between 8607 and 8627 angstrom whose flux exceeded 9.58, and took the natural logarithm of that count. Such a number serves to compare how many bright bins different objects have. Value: 1.6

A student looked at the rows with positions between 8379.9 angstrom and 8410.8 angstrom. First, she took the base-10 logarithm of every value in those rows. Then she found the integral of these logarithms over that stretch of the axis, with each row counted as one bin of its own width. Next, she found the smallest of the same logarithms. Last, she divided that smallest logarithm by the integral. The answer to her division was 0.031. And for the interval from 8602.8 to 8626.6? 0.042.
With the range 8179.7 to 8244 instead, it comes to 0.014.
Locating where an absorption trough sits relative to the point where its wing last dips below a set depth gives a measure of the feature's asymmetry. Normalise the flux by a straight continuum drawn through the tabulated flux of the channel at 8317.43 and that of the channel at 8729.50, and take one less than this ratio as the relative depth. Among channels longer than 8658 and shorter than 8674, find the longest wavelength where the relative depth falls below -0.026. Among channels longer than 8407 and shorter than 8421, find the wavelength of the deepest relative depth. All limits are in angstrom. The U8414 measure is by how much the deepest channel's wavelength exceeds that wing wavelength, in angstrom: -257.6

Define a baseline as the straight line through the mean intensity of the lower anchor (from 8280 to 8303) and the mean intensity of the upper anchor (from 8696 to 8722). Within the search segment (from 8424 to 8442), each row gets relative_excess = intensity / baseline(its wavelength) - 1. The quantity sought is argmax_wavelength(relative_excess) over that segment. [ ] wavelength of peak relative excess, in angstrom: 8431.20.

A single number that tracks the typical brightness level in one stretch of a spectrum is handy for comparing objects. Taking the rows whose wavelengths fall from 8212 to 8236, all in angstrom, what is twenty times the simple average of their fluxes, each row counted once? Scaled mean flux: 195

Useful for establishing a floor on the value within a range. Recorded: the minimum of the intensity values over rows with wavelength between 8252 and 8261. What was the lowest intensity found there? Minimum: 9.47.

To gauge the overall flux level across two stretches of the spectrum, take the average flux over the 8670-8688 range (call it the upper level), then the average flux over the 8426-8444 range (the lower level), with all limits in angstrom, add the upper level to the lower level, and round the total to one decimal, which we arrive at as 18.2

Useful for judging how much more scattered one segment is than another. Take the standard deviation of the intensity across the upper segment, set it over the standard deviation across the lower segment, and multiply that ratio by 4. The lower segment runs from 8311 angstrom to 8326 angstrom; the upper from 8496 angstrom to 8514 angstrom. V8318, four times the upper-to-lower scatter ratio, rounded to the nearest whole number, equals 25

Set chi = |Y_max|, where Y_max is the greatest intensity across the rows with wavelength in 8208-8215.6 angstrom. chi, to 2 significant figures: 9.8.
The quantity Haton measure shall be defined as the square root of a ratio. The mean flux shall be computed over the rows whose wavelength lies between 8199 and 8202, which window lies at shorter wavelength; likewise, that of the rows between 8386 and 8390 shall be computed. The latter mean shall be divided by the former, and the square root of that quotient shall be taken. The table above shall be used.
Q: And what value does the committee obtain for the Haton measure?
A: 0.96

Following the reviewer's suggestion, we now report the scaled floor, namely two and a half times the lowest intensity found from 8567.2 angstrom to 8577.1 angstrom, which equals 23.0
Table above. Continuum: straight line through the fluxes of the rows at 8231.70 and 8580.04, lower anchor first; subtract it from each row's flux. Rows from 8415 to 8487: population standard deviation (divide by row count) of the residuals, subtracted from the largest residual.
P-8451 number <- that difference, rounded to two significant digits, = -0.30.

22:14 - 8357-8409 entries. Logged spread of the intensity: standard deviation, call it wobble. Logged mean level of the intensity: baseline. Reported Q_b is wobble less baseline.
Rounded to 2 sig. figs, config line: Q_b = -9.1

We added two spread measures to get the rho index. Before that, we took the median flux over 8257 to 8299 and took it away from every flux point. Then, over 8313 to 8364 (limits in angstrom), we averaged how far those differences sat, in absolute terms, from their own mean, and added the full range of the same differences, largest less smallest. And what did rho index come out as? 0.9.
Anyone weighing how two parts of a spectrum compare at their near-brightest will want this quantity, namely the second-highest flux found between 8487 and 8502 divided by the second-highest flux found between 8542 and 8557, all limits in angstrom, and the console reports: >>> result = 1.00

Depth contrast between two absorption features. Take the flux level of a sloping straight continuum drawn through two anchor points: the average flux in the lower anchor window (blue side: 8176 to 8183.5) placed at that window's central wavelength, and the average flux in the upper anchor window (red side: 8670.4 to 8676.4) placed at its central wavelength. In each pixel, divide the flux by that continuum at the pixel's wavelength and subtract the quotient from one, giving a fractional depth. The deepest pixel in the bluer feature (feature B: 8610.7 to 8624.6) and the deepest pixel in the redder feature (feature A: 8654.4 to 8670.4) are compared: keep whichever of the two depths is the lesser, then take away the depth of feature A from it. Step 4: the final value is -0.24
